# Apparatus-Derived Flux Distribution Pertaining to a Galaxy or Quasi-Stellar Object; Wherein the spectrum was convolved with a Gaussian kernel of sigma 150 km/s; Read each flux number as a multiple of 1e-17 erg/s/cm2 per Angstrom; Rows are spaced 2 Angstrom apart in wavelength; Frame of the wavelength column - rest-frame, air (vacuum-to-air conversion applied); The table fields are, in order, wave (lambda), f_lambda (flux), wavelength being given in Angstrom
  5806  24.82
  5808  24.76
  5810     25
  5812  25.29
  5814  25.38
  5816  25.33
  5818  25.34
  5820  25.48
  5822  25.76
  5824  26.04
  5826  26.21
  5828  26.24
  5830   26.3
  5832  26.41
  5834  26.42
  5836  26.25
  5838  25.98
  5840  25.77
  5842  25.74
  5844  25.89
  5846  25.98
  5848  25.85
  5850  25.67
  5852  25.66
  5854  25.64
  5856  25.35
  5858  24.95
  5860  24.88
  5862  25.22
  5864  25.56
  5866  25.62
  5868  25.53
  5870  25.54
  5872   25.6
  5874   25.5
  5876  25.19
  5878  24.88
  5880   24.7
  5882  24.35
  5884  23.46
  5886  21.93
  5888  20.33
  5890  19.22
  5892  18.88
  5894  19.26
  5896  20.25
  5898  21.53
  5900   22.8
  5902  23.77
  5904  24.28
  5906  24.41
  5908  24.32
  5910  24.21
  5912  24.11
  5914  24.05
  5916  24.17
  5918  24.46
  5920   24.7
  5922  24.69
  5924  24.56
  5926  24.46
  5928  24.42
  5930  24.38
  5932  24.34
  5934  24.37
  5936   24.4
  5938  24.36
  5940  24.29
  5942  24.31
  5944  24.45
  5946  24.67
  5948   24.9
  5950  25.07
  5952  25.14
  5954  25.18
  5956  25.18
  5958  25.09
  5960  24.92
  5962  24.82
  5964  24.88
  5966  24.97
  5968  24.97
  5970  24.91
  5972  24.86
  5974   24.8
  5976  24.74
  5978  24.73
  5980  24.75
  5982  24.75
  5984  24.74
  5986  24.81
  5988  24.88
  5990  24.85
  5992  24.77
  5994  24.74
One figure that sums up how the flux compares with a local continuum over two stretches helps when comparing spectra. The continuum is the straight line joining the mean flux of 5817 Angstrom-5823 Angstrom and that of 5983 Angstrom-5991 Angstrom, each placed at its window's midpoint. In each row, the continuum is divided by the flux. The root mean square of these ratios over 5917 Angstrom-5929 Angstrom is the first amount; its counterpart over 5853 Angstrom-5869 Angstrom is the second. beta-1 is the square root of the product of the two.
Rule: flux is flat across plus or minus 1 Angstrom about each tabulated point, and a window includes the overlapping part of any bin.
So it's 1.01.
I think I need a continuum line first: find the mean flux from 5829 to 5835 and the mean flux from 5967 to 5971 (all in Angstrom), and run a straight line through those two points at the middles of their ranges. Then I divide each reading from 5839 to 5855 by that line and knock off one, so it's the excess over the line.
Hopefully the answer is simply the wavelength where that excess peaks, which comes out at 5846 Angstrom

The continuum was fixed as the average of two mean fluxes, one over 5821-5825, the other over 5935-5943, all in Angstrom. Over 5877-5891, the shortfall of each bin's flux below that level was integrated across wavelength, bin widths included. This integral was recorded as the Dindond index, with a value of 34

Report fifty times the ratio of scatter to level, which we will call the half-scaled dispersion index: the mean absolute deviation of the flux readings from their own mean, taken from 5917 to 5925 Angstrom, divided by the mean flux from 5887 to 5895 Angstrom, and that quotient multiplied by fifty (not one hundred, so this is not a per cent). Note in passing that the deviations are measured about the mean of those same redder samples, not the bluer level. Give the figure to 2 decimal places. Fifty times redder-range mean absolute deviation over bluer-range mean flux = 0.24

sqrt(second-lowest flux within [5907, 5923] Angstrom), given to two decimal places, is 4.91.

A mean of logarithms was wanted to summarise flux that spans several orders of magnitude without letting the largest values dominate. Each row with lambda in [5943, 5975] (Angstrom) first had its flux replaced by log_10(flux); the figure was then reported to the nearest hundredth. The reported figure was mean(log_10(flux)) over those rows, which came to 1.40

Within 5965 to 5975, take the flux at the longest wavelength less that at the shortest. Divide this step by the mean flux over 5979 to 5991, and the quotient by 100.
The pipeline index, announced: -0.0001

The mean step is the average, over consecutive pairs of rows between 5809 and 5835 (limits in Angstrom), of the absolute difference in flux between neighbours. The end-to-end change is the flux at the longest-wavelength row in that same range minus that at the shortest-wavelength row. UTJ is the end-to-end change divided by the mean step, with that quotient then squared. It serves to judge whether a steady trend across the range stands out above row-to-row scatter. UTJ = 126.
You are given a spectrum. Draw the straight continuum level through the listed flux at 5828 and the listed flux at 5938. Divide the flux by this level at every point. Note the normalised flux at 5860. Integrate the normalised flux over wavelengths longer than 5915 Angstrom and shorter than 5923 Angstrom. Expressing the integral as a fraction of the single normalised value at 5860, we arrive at 8.2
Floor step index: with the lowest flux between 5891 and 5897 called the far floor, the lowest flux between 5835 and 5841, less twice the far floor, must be -12.0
